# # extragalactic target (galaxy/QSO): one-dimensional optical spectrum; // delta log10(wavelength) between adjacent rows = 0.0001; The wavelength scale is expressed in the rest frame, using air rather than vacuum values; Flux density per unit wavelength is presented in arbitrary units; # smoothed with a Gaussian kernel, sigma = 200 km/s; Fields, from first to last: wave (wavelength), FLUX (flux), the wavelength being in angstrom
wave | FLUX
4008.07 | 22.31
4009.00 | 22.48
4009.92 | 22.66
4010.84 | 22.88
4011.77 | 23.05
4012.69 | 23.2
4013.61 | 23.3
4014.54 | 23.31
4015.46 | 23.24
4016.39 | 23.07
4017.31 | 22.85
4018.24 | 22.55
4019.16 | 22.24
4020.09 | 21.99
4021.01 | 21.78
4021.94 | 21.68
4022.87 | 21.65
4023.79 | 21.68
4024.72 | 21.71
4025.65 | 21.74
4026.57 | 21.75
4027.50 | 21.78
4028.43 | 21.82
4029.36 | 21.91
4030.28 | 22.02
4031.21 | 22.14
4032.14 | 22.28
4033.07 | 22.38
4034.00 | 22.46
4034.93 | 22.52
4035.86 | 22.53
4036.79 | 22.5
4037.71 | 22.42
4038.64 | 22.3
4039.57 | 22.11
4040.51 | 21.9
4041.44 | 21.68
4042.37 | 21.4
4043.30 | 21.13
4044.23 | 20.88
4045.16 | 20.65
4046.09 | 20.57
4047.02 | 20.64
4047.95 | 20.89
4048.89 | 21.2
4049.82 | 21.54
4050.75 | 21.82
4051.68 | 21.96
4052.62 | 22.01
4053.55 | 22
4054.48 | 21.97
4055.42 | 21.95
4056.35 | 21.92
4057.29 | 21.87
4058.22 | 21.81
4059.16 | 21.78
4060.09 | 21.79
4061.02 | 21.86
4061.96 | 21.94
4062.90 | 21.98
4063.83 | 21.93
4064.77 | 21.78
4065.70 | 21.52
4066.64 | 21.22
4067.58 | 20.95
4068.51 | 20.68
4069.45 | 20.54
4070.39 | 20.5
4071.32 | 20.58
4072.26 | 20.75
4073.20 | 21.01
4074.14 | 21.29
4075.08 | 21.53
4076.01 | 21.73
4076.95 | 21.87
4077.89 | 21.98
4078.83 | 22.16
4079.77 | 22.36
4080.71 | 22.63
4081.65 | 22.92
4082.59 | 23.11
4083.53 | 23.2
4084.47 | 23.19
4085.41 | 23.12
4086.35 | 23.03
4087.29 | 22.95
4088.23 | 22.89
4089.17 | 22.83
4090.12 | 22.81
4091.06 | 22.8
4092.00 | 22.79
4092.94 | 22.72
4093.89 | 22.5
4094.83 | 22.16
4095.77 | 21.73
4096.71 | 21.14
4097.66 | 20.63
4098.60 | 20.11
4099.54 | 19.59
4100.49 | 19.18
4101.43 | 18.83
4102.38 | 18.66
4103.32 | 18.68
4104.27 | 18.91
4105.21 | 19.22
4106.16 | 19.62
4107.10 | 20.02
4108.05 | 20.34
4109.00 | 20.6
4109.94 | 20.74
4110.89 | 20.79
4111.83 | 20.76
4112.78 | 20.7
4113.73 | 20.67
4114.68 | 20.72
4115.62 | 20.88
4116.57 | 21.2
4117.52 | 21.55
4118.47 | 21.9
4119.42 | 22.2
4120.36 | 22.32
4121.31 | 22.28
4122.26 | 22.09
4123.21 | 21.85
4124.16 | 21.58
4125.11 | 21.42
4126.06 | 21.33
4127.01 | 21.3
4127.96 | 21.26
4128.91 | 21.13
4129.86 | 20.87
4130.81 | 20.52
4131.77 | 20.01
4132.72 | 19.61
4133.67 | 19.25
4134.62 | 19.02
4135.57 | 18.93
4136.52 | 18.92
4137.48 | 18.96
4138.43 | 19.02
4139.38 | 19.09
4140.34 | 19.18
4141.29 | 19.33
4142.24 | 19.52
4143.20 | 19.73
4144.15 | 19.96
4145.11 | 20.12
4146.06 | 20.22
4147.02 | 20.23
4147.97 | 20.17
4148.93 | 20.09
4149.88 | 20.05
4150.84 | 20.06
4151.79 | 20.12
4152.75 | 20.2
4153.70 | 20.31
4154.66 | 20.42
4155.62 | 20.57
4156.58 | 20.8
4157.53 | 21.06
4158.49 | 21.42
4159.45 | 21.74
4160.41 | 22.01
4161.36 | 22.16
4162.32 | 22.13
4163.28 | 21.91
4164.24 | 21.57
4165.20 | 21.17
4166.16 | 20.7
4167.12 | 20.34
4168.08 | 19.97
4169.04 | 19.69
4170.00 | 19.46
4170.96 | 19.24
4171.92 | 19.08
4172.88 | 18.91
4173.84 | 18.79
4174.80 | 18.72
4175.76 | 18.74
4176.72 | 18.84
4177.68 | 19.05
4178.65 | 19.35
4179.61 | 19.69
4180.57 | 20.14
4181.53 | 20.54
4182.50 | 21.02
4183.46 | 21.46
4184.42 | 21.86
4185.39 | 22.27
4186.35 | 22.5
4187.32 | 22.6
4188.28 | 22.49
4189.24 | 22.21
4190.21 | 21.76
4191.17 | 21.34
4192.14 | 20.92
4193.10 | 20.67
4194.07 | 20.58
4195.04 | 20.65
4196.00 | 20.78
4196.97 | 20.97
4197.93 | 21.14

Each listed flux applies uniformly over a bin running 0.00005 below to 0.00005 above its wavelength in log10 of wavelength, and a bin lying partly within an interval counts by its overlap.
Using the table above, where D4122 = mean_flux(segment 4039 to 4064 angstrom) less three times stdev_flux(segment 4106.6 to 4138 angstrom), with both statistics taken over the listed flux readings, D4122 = 18.6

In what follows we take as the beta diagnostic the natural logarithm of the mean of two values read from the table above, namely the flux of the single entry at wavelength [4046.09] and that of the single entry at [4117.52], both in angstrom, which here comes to 3.05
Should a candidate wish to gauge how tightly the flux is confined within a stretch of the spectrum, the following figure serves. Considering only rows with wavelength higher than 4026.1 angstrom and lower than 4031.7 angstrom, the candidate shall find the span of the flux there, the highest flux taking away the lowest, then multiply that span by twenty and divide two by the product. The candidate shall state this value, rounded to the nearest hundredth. 0.26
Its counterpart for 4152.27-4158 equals 0.12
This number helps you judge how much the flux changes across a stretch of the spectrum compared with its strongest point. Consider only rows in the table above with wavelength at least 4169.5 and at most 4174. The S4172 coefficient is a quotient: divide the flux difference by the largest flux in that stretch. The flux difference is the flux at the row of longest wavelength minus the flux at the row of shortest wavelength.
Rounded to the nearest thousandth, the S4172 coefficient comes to -0.034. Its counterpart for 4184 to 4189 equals 0.028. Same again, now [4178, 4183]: 0.079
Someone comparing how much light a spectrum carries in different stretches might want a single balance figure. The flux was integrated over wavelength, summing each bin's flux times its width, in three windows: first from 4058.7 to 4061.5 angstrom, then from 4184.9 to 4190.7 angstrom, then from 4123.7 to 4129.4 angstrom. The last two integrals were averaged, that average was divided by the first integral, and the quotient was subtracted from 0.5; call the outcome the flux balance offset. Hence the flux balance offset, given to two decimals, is -1.55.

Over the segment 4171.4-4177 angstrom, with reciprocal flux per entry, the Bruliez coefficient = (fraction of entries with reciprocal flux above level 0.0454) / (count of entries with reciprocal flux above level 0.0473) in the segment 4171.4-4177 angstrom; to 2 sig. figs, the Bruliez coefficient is 0.17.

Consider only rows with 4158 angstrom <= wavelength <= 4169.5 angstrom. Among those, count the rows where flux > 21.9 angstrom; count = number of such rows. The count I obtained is 4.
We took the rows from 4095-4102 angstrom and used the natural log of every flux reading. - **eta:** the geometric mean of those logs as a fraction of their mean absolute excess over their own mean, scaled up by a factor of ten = 714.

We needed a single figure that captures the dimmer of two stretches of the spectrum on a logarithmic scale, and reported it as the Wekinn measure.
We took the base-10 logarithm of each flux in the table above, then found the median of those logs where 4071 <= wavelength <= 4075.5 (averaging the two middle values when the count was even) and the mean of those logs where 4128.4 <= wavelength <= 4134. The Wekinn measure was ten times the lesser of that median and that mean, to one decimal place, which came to 13.1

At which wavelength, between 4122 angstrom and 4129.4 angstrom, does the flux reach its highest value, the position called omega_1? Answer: 4122.26 angstrom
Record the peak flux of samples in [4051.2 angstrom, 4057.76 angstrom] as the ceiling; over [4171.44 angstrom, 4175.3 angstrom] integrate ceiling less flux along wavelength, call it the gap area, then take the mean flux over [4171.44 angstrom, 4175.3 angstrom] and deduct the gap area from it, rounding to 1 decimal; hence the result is 6.8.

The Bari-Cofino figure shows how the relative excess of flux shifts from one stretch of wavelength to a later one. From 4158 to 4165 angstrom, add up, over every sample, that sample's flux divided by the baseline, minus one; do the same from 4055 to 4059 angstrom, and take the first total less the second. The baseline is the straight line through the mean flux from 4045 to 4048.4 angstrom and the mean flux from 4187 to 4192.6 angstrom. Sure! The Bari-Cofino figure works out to -0.15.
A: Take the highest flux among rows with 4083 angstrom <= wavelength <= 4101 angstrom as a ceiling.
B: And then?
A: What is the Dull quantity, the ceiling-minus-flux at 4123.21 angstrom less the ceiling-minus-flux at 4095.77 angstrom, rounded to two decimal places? -0.12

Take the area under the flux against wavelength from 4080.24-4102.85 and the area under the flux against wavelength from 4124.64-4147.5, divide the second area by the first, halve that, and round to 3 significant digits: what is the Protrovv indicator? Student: 0.461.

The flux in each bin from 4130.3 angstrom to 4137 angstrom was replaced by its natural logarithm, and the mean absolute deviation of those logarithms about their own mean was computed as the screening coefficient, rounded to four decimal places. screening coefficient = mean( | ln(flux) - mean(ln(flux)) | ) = 0.0254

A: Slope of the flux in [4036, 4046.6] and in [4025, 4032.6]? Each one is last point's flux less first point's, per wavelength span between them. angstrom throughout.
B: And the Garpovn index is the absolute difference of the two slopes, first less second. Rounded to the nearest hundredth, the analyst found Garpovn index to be 0.29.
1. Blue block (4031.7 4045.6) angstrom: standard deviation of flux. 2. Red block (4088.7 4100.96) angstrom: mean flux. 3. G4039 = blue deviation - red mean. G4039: -21.0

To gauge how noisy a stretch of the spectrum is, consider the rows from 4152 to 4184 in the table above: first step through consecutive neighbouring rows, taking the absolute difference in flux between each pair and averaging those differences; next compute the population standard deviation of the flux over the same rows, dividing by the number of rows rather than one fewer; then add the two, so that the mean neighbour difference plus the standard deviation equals 1.3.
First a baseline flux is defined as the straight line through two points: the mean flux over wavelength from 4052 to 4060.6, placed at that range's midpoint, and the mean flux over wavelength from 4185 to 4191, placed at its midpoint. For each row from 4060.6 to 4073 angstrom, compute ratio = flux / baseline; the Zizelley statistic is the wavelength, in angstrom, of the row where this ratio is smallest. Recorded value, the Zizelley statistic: 4070.39 angstrom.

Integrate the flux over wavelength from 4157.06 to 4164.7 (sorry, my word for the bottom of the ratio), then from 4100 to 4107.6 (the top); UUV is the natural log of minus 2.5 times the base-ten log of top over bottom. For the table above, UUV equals -1.9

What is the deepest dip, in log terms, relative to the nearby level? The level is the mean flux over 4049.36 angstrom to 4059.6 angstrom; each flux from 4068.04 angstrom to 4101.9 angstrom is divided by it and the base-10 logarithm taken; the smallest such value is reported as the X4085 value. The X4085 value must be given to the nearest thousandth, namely -0.065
